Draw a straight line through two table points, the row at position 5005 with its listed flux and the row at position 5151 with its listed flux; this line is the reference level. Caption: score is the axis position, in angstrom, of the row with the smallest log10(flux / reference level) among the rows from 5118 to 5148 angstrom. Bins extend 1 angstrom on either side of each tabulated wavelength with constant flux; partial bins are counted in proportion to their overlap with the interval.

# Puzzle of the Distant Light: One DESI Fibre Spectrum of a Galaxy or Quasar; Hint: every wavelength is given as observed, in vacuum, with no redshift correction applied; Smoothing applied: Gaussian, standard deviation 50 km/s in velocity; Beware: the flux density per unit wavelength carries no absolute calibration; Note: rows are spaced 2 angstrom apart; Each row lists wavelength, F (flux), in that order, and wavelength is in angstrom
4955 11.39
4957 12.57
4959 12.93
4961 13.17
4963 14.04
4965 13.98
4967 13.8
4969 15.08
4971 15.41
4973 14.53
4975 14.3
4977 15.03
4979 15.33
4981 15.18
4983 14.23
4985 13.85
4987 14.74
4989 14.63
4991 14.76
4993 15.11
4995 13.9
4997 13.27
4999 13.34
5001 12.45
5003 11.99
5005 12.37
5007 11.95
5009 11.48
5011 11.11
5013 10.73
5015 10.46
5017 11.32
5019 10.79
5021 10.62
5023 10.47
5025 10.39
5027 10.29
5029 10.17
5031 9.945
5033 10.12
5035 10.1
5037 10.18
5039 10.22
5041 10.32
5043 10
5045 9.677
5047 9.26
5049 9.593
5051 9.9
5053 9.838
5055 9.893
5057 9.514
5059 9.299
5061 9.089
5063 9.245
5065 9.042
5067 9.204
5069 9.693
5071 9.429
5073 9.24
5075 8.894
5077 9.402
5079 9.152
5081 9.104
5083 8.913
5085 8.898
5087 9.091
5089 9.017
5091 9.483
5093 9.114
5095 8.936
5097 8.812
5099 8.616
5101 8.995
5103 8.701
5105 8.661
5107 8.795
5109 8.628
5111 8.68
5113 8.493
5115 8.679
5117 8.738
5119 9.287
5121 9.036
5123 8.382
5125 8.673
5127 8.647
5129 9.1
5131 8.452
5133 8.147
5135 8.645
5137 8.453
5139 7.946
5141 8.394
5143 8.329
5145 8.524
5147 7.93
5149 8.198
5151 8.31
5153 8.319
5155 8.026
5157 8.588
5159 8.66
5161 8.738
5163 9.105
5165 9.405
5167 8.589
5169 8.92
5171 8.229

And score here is 5139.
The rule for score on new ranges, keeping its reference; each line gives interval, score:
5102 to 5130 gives 5103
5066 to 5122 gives 5075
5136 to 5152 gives 5139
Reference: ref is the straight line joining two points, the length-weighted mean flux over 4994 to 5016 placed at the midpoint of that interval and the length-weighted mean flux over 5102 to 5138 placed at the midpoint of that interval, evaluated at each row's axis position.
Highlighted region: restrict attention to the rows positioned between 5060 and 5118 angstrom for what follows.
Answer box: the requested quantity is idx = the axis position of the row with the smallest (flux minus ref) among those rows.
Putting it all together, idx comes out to 5061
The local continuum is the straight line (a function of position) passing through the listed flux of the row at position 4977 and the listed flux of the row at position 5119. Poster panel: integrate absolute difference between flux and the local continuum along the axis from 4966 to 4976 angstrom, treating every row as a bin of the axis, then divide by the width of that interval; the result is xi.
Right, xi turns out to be 0.7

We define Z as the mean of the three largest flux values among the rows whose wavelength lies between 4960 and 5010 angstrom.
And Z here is 15.3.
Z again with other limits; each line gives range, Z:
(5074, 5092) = 9.3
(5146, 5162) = 8.7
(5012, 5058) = 10.9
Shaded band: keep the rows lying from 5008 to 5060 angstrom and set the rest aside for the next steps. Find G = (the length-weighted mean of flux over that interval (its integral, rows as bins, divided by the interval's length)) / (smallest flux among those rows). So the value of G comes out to 1.10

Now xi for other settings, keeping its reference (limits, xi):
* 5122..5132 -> 0.4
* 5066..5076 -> 1.9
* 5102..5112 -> 1.1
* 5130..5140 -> 0.3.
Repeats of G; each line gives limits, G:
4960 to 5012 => 1.24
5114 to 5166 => 1.08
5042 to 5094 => 1.05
